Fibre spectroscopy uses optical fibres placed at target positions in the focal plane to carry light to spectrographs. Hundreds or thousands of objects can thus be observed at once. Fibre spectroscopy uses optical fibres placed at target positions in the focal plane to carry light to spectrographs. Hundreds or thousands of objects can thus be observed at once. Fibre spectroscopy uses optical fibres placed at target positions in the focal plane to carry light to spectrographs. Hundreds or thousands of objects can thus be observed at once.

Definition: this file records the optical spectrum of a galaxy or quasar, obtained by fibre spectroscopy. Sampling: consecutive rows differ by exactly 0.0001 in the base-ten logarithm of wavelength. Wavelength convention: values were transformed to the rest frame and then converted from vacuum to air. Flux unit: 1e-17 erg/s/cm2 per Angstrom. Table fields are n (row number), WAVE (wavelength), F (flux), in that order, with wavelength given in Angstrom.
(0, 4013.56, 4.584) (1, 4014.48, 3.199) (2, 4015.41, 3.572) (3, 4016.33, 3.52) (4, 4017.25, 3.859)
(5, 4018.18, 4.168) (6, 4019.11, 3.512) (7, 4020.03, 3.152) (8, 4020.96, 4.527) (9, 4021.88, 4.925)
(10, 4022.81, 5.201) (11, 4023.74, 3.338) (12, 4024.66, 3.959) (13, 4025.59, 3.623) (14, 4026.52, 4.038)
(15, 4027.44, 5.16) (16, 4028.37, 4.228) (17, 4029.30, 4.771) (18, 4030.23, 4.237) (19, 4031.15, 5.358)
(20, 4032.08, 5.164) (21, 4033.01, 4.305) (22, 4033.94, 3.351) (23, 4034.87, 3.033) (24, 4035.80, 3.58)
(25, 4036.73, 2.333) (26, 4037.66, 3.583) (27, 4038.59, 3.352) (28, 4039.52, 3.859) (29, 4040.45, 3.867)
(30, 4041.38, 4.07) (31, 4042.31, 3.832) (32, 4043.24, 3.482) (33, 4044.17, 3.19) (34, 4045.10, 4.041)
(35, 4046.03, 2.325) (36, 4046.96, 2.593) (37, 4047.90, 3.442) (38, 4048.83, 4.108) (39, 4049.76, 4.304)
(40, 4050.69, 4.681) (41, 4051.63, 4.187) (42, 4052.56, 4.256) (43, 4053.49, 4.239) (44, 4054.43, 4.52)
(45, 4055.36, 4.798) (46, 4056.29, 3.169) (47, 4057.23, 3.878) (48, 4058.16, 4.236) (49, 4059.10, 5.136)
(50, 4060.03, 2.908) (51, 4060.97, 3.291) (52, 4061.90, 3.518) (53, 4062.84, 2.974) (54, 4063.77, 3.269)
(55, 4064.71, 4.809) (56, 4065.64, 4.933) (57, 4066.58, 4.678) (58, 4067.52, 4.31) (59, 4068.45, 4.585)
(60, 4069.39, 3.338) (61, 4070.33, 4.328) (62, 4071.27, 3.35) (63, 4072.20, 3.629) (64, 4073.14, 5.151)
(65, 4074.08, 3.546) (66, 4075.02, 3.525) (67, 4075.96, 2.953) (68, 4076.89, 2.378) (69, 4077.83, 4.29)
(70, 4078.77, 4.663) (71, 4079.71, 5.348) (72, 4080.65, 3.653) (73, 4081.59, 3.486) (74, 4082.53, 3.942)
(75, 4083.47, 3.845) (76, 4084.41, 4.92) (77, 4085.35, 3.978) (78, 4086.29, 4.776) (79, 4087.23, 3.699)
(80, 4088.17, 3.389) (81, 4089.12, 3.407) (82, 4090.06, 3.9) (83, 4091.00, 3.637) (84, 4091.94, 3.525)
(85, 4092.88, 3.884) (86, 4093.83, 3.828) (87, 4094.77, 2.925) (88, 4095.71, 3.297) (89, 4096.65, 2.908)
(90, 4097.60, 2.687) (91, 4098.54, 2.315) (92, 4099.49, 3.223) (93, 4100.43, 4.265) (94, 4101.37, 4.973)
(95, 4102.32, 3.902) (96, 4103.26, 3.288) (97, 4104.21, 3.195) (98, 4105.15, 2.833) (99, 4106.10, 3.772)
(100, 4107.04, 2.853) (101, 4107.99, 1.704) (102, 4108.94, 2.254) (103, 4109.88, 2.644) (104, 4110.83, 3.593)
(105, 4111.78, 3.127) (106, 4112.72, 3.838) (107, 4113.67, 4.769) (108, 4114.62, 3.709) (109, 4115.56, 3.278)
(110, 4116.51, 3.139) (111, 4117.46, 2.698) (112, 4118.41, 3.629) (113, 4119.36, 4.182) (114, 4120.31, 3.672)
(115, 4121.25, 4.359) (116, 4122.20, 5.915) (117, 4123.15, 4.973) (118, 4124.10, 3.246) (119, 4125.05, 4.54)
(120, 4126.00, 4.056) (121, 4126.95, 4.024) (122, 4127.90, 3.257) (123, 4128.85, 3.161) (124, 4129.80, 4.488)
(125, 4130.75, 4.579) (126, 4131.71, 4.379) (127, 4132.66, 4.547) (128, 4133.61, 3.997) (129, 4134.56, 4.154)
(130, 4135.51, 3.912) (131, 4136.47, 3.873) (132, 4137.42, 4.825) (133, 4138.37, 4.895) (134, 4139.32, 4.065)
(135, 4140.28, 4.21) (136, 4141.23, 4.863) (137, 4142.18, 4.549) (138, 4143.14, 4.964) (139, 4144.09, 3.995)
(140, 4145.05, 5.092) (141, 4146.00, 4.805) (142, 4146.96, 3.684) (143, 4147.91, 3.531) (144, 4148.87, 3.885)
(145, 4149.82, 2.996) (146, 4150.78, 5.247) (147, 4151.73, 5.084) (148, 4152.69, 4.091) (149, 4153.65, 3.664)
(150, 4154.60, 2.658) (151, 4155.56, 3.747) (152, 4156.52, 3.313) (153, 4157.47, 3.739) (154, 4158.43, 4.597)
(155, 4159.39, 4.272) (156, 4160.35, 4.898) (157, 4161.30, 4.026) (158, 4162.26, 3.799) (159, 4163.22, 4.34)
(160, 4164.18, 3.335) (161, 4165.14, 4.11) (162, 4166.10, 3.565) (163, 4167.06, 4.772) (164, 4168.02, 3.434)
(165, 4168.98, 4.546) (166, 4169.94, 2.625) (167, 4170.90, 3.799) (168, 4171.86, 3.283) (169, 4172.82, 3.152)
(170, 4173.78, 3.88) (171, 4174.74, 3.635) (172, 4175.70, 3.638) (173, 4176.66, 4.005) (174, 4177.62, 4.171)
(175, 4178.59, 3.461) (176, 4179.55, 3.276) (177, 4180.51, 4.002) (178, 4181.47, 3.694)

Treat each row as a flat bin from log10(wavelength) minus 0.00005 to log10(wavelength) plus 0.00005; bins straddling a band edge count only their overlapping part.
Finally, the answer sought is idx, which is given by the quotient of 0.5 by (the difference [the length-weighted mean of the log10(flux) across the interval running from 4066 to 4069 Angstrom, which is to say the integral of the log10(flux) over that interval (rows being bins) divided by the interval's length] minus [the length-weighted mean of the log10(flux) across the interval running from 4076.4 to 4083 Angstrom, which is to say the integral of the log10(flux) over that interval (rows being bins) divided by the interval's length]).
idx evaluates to 7.6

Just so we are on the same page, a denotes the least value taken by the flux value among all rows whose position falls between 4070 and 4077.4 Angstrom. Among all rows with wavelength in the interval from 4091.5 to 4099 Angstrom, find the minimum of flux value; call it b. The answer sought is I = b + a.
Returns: 4.7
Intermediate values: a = 2.378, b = 2.315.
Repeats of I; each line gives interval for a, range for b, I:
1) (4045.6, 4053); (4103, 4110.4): 4.0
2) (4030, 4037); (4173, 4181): 5.6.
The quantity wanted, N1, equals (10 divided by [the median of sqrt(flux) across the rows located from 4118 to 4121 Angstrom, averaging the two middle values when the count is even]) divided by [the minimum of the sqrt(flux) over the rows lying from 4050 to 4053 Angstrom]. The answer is 2.55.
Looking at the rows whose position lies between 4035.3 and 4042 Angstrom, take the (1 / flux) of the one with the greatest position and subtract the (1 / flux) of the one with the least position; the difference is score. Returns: -0.03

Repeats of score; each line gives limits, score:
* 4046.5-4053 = -0.15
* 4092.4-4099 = 0.17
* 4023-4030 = -0.09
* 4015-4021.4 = -0.06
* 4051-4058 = 0.02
